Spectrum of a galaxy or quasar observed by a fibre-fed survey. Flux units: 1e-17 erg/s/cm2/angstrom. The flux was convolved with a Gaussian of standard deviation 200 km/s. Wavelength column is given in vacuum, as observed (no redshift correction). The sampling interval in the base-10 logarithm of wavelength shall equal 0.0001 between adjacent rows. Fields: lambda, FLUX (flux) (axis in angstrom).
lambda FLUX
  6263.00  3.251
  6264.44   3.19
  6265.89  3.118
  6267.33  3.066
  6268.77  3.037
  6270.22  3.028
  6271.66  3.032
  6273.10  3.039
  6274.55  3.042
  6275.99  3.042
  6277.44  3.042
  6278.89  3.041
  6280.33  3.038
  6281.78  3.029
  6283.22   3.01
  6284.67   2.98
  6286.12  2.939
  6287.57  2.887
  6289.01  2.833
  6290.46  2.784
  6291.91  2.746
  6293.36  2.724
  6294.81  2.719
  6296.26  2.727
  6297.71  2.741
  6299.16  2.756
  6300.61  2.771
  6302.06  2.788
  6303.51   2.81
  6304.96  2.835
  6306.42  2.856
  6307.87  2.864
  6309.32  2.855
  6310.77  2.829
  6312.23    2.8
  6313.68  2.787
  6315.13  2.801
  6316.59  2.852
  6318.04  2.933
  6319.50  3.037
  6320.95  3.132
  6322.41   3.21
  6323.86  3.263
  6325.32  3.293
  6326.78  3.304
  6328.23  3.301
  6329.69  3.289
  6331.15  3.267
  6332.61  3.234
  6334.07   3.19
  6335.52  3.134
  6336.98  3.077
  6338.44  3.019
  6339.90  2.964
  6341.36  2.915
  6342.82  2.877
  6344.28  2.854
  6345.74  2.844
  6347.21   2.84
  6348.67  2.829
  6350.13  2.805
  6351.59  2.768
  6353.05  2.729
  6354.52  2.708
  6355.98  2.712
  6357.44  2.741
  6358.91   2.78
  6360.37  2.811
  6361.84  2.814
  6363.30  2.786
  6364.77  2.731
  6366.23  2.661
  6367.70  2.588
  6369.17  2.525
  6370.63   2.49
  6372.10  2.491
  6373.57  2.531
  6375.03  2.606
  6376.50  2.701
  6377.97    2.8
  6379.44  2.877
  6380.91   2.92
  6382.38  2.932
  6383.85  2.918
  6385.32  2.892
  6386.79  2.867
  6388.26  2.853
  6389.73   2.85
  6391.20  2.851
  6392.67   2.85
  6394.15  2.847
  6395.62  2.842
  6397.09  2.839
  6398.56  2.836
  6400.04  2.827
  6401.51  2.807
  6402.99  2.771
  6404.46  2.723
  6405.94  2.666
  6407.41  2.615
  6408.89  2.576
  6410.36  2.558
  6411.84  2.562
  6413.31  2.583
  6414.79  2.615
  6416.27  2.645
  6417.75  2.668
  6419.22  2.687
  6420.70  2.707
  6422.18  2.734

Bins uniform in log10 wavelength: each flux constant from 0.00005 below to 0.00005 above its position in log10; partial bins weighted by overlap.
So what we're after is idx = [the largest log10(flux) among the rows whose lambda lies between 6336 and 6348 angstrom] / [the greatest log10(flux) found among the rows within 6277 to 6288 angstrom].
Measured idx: 1.01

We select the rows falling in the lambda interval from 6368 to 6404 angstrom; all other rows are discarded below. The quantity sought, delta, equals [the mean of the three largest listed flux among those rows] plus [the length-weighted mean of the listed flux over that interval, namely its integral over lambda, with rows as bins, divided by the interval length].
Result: 5.70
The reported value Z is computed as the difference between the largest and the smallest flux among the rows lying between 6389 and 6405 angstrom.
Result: 0.1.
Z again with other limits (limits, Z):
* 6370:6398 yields 0.4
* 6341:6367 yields 0.3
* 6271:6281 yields 0.0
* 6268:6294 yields 0.3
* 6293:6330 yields 0.6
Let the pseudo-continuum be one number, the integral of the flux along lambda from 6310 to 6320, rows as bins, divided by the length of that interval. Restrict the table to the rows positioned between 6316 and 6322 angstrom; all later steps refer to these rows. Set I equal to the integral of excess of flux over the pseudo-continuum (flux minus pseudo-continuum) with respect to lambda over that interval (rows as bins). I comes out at 0.9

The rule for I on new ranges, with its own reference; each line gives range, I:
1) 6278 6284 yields 1.0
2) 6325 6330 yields 2.2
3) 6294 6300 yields -0.7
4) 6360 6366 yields -0.5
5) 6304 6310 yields 0.0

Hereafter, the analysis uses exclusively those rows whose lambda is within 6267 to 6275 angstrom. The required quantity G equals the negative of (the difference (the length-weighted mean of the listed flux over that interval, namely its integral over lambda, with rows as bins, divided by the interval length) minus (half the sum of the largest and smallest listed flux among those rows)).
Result 0.008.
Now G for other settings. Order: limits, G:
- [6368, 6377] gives 0.039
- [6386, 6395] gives 0.004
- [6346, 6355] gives -0.009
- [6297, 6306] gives 0.003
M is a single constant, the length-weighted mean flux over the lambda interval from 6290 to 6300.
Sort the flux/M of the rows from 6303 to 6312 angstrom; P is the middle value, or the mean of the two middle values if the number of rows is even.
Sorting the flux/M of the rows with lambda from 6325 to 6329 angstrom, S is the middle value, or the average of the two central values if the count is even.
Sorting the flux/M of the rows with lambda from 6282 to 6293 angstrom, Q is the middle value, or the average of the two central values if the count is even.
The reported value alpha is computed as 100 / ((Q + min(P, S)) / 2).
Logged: 95.6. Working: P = 1.04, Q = 1.053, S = 1.204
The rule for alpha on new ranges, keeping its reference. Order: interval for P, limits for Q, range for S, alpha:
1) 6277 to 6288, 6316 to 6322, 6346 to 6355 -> 95.0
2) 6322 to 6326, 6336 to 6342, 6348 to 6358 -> 95.6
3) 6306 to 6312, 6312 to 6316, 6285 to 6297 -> 98.5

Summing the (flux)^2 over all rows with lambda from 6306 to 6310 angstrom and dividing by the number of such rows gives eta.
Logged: 8.17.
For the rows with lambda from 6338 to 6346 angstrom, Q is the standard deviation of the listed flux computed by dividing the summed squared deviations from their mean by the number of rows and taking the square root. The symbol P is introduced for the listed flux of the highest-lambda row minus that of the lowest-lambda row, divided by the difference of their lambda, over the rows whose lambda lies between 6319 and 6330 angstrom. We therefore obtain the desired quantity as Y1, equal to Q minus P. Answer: 0.038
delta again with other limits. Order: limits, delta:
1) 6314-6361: 6.28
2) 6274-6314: 5.91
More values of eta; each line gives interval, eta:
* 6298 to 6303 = 7.68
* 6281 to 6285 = 9.04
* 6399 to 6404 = 7.85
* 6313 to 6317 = 7.92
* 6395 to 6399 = 8.06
